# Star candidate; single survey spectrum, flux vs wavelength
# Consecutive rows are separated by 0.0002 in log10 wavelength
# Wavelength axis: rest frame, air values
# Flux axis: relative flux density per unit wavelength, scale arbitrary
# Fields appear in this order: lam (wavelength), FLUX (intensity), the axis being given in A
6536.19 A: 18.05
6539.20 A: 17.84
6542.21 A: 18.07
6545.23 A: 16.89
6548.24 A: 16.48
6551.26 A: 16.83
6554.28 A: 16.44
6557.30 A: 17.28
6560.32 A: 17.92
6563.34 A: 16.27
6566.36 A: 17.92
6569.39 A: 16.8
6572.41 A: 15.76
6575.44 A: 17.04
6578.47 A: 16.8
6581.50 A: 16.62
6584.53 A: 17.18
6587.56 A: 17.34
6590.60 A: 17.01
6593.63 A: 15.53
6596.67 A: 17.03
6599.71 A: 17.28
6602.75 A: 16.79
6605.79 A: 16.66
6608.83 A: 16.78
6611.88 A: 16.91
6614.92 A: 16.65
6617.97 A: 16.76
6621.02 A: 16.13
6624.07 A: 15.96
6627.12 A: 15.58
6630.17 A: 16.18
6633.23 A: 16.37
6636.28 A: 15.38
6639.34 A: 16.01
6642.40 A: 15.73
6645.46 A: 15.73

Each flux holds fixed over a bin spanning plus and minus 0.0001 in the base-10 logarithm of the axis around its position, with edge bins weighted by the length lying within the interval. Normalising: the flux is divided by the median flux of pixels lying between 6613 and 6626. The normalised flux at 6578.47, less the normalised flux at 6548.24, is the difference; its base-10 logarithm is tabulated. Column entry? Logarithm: -1.7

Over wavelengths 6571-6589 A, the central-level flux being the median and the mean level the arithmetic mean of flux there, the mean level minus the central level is -0.13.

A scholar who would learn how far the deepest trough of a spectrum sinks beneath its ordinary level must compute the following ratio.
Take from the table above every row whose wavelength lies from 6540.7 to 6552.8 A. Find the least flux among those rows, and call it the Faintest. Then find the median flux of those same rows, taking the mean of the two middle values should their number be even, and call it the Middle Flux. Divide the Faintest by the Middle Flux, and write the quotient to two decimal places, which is 0.98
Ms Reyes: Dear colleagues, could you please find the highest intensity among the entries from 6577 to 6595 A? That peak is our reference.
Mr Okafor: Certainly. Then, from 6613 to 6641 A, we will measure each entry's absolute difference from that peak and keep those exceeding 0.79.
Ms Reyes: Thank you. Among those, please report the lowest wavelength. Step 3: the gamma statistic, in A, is 6621.02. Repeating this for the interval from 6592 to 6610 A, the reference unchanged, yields 6593.63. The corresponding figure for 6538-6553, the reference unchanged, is 6548.24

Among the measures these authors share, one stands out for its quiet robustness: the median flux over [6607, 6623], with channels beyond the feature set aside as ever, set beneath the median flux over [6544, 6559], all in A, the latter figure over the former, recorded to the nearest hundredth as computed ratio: 1.00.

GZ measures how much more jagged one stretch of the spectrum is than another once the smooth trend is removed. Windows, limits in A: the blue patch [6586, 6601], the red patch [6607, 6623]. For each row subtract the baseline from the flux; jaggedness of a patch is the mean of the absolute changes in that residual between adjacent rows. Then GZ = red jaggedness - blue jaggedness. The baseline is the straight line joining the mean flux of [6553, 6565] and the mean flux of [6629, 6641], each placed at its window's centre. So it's -0.61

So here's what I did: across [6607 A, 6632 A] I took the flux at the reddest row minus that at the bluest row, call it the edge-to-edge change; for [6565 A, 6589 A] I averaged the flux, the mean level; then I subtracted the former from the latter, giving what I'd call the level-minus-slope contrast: 17.53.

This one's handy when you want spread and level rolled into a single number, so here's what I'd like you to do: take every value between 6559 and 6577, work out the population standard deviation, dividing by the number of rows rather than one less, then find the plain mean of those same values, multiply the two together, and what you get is 13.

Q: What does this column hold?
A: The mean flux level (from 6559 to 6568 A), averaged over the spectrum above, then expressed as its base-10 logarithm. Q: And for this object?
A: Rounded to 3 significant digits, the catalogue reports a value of 1.24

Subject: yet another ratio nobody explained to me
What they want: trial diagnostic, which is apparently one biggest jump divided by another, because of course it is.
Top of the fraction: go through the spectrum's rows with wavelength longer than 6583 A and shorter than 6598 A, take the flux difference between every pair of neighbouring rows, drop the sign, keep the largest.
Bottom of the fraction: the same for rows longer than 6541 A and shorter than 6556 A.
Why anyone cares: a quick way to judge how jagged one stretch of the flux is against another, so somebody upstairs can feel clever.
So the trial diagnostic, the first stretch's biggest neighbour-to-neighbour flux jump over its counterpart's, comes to 1.27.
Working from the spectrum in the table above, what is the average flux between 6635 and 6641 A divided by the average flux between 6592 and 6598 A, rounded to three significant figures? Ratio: 0.964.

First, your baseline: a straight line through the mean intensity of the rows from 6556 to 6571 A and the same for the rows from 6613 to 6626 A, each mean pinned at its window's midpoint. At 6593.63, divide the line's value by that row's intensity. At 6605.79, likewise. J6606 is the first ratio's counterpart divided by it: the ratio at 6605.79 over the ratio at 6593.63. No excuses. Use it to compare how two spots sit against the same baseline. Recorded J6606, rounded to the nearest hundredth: 0.92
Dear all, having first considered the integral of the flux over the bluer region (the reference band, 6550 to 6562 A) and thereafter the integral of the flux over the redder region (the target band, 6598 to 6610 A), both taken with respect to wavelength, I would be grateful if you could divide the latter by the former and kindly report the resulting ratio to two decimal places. 0.99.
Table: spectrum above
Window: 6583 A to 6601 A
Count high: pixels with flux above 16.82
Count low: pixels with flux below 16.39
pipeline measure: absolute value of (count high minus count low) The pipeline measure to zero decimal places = 4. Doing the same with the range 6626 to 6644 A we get 6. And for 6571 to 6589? 2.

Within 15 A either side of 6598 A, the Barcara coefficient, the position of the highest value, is 6587.56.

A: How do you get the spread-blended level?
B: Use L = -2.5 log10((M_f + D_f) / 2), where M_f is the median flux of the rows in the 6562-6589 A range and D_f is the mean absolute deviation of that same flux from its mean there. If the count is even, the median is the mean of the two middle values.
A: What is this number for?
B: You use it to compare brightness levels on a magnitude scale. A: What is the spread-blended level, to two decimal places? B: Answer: -2.34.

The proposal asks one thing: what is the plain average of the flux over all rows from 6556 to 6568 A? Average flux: 17.3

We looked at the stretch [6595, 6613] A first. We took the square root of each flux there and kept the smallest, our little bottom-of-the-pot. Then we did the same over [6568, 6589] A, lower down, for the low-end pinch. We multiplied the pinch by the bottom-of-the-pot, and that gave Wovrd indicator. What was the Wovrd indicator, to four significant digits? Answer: 16.20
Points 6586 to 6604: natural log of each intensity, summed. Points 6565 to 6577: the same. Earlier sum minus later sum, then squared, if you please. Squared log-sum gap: 32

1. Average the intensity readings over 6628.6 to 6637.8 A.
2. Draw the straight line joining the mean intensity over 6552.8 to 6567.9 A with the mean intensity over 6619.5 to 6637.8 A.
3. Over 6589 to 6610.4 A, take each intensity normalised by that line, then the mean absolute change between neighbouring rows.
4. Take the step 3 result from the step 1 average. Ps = 15.9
